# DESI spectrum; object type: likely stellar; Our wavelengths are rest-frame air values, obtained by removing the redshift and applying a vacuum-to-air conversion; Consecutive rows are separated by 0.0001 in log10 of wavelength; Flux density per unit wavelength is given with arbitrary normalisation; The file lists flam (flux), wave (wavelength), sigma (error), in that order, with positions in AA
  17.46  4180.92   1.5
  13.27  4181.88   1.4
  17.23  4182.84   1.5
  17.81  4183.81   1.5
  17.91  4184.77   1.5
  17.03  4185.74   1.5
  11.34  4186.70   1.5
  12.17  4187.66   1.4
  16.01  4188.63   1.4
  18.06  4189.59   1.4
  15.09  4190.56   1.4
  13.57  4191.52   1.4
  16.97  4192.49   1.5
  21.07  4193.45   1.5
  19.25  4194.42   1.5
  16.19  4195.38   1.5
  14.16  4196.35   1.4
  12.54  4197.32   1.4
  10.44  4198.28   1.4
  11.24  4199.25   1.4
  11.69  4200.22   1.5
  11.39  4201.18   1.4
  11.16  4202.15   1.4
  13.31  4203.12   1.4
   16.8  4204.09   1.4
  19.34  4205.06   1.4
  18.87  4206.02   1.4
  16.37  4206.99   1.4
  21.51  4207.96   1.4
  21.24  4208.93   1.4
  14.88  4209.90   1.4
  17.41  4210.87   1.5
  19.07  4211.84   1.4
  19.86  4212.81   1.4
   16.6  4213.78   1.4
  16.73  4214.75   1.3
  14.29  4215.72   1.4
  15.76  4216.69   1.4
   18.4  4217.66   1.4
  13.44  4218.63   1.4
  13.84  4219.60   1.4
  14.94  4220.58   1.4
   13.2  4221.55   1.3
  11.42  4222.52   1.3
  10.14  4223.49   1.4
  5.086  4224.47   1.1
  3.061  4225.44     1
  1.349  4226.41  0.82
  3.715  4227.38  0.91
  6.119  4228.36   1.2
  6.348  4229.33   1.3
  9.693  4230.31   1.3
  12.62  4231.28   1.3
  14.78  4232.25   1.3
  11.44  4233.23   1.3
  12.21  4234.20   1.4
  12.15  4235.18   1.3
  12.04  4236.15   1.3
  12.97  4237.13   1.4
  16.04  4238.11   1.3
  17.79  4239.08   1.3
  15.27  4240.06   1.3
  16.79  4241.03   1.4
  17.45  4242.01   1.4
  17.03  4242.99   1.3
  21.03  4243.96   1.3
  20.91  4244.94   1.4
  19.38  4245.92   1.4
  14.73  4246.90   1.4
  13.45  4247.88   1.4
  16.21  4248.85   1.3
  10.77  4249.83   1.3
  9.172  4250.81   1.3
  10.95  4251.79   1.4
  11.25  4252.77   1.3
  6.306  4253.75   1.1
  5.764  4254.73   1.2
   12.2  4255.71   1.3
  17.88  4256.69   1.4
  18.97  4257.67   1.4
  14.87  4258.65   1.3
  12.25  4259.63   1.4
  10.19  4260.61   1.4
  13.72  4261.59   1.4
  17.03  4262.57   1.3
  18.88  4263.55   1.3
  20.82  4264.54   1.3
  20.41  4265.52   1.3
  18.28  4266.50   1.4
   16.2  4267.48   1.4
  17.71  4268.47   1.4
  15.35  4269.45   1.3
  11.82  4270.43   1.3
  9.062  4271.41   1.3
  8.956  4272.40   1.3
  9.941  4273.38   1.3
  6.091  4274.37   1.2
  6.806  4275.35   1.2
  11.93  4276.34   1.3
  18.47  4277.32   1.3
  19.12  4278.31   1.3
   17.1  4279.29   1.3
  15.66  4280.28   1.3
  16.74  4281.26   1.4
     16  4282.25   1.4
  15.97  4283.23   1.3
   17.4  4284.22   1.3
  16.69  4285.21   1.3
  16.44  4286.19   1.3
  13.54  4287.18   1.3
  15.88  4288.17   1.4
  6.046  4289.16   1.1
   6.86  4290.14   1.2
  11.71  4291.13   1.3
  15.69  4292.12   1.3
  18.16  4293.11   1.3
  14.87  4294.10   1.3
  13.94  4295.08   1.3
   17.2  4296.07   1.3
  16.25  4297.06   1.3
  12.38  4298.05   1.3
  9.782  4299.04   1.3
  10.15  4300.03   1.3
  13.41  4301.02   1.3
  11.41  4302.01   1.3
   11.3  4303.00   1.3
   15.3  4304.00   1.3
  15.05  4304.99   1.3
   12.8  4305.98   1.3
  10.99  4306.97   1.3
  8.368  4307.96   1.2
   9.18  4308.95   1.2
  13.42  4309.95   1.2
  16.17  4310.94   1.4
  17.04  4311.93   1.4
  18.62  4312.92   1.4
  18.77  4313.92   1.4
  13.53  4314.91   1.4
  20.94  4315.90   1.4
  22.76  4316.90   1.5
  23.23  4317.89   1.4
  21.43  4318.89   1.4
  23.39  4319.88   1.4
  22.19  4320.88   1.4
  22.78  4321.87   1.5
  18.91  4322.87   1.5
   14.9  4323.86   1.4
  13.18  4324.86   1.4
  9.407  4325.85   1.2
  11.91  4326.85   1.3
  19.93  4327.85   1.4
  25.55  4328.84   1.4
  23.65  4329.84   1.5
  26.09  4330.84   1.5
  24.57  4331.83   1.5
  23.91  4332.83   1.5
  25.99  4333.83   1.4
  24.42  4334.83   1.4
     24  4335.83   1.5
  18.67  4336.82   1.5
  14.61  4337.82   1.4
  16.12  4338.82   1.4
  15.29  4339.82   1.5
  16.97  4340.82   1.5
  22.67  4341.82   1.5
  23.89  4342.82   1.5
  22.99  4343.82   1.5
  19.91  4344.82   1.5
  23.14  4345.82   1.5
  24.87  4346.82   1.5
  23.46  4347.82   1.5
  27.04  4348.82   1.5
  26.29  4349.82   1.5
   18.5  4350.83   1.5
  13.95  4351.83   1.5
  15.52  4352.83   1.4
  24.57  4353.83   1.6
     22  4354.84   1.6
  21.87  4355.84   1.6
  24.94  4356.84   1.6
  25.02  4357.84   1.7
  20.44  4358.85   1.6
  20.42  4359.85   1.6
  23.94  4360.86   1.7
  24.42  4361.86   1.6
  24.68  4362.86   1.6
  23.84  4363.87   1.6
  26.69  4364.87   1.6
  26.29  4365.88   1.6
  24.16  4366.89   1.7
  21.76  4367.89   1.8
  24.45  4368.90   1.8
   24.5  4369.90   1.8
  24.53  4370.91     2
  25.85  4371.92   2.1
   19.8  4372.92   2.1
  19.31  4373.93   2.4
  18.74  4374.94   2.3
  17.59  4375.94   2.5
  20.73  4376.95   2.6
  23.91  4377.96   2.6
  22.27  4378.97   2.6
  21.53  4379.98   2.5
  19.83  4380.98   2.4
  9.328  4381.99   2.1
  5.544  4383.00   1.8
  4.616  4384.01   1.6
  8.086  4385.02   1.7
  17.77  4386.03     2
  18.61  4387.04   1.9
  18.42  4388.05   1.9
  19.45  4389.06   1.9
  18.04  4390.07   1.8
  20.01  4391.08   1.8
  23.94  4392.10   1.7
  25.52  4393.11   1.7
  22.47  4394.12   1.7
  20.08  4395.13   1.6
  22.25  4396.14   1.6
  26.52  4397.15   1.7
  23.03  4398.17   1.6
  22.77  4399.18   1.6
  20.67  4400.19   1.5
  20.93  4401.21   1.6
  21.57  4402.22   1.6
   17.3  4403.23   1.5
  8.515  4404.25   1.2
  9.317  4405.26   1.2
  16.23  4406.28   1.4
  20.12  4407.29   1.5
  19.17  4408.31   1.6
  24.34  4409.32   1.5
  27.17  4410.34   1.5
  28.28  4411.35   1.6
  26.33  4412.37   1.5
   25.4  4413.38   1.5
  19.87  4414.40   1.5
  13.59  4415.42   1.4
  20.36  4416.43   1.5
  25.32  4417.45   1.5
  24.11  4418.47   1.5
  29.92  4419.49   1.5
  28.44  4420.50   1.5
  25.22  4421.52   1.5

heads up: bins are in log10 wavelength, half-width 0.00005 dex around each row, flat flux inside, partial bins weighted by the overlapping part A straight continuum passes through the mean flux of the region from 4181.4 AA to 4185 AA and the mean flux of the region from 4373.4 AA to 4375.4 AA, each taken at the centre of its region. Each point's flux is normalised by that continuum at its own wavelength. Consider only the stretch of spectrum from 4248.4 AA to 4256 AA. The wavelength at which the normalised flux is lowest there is 4254.73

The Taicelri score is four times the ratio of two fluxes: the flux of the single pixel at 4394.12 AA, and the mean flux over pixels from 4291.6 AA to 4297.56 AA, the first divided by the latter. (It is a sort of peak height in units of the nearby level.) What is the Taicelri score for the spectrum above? 5.6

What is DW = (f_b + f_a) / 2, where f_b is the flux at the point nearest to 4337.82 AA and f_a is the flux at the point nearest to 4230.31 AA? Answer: 12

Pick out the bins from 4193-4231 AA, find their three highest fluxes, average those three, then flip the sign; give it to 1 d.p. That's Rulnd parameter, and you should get -21.3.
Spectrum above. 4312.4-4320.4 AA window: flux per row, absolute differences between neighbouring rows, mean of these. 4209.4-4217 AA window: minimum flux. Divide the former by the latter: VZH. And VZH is 0.19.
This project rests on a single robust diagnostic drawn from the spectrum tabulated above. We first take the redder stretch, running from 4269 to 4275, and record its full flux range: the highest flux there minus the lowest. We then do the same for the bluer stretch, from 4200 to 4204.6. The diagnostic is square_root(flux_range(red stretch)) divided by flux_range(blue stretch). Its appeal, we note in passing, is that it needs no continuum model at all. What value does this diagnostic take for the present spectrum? 0.54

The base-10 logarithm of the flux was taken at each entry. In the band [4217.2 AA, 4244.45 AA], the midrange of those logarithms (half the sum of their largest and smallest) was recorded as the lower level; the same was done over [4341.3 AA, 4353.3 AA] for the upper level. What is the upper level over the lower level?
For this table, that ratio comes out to 1.77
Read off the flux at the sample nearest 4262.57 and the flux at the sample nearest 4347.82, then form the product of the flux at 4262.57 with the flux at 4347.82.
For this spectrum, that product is 400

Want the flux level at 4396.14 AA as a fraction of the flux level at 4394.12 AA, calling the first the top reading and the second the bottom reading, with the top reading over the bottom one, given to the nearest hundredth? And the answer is 0.99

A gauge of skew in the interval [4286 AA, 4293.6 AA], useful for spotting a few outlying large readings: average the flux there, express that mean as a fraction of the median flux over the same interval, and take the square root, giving 0.94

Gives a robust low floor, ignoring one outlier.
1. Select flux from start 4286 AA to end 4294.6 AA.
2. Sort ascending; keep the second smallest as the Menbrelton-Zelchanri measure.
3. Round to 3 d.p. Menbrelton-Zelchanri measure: 6.860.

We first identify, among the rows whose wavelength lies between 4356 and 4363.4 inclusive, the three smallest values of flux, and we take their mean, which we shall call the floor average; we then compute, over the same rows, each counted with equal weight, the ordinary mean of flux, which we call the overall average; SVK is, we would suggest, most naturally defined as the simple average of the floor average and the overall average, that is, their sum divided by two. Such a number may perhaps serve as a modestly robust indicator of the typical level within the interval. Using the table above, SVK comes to 22.5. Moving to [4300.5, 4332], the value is 13.1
